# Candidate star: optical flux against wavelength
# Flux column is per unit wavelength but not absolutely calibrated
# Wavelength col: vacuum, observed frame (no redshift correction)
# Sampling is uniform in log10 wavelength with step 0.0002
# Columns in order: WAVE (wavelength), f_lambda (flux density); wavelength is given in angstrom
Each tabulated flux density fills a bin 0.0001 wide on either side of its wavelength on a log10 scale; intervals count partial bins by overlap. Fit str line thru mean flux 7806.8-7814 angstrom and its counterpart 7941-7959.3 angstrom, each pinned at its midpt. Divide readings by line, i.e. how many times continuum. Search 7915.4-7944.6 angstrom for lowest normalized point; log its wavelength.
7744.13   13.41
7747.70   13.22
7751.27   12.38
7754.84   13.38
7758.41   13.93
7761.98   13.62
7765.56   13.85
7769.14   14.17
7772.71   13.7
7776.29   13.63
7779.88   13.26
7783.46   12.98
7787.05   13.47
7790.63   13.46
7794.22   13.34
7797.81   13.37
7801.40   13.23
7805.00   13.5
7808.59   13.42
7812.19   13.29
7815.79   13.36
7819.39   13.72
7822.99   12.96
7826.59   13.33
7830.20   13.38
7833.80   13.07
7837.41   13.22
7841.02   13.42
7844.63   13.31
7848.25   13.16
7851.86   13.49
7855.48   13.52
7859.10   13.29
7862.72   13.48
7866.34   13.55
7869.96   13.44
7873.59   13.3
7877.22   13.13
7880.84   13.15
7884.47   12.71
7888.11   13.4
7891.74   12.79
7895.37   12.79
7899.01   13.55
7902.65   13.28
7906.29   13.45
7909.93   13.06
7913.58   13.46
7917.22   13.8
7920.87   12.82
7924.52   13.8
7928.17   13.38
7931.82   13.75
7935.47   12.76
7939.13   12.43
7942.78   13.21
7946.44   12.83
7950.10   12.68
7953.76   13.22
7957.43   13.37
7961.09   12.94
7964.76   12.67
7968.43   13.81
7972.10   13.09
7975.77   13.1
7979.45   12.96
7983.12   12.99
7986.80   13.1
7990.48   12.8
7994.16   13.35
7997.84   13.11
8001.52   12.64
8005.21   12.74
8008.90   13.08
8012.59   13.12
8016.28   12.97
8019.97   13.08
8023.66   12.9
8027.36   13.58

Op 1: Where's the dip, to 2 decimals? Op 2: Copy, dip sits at 7939.13 angstrom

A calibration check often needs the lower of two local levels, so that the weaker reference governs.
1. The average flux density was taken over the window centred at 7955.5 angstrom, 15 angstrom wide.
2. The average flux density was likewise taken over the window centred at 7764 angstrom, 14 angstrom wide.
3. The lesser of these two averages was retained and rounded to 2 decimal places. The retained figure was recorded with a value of 13.05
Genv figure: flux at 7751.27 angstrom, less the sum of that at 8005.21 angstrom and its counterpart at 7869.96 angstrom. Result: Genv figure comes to -13.8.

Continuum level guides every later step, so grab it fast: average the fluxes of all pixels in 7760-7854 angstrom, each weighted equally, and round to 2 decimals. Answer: 13.41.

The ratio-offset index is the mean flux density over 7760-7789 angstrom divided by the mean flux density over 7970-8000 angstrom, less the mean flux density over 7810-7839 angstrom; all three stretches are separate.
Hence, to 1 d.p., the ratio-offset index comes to -12.3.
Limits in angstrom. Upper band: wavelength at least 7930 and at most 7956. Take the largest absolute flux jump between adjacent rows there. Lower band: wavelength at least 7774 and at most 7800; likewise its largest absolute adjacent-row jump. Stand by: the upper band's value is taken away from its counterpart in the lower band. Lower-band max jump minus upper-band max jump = -0.50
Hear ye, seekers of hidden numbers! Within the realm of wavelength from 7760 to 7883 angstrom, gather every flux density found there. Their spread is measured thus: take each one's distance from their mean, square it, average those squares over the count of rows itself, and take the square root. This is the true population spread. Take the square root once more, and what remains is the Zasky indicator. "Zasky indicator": 0.49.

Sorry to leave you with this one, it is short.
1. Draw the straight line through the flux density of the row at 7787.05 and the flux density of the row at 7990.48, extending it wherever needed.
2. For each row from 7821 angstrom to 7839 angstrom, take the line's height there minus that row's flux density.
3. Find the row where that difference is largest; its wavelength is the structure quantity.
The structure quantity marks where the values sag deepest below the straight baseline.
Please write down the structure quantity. 7822.99 angstrom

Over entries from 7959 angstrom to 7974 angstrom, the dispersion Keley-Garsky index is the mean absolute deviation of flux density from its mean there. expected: 0.34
